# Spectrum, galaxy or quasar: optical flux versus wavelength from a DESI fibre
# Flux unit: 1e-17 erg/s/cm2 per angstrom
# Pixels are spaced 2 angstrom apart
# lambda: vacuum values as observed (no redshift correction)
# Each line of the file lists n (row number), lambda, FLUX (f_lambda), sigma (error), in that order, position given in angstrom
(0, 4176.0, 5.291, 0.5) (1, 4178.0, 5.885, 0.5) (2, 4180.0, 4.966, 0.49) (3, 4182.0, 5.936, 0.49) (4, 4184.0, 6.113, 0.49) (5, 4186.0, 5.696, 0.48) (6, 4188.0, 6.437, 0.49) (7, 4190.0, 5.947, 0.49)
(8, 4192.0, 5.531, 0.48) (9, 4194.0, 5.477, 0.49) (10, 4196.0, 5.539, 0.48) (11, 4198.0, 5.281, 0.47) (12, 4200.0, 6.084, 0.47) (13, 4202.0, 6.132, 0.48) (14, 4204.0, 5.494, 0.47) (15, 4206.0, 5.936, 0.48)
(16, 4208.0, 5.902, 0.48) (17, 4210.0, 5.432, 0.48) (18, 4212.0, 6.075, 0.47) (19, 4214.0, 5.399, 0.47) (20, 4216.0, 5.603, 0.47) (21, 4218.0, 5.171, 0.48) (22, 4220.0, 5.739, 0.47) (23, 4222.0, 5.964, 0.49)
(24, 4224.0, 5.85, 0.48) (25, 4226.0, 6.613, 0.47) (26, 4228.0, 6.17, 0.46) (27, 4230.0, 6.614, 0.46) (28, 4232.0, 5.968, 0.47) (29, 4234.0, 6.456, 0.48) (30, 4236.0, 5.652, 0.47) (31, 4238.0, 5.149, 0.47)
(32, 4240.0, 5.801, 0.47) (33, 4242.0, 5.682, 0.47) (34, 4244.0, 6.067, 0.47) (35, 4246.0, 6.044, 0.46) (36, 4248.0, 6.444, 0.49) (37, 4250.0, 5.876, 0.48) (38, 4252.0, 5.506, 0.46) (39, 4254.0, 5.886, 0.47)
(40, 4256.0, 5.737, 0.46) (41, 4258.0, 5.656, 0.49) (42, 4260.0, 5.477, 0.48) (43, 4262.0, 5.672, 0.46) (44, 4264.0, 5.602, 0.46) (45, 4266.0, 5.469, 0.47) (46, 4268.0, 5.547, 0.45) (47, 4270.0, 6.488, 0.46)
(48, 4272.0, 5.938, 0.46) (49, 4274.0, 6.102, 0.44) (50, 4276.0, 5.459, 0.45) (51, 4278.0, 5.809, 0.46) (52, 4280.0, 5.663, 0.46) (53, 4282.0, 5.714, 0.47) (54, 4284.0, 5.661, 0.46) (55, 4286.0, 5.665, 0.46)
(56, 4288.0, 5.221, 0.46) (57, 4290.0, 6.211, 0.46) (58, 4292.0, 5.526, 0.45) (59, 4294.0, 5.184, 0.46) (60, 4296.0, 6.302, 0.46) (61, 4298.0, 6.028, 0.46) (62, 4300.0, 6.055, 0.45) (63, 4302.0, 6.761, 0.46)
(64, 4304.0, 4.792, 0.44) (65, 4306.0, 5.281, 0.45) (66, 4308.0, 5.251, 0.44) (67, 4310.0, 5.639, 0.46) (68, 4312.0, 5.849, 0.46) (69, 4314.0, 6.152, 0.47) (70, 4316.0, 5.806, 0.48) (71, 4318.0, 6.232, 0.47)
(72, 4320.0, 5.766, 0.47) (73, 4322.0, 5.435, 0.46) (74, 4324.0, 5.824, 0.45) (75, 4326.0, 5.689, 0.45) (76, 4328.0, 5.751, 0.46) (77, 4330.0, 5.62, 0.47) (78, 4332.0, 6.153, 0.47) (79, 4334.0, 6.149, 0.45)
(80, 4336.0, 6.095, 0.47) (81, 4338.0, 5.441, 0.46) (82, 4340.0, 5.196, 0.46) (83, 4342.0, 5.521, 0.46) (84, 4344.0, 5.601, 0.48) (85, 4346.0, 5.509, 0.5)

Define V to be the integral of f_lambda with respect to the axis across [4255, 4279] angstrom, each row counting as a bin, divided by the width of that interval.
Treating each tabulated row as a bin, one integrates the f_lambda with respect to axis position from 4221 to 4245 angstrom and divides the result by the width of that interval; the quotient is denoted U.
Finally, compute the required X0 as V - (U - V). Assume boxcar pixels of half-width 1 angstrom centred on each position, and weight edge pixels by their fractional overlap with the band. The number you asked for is 5.49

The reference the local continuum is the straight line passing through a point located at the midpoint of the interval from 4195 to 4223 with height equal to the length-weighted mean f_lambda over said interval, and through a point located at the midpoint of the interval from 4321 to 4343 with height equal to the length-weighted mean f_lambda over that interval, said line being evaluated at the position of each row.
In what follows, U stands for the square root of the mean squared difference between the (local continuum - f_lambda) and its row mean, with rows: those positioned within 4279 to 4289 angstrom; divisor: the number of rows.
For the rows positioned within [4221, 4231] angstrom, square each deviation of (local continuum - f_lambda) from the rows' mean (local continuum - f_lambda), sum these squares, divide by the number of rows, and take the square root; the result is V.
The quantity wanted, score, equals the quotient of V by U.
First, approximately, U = 0.18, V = 0.32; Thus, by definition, 1.7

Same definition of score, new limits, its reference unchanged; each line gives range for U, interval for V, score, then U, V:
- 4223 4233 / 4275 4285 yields 0.4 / 0.32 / 0.11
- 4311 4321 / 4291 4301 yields 2.1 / 0.19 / 0.41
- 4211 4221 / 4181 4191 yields 0.8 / 0.31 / 0.24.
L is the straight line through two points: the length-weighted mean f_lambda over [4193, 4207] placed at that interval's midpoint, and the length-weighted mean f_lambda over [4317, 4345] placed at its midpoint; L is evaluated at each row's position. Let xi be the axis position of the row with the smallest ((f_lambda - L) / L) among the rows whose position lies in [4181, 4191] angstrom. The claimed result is 4186.0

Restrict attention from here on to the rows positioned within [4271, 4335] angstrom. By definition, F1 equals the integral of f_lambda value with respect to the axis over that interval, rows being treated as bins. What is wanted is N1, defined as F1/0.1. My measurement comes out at 3694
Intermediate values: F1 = 369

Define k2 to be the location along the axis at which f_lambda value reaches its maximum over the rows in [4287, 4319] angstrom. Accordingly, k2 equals 4302.0 angstrom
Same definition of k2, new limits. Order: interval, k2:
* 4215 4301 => 4230.0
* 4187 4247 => 4230.0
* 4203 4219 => 4212.0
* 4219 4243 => 4230.0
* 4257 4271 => 4270.0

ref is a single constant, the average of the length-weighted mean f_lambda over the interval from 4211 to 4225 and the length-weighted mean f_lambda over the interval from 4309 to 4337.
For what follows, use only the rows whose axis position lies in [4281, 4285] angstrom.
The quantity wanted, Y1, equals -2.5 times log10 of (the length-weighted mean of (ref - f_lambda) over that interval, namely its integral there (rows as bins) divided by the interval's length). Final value 2.6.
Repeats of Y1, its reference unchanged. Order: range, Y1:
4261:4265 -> 2.1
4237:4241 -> 1.3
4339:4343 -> 0.9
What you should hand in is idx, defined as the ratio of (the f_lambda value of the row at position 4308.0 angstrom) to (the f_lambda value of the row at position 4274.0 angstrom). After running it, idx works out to 0.86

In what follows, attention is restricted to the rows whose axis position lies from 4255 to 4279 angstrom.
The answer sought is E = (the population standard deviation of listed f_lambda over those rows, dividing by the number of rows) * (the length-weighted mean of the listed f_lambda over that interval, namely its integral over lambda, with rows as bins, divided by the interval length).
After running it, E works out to 1.68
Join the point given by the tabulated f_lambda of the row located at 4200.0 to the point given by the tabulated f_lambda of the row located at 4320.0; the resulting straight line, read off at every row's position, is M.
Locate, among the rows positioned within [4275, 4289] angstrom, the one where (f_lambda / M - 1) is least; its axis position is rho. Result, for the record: 4288.0 angstrom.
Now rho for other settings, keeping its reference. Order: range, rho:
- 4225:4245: 4238.0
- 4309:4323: 4322.0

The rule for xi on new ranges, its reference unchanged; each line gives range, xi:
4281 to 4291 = 4288.0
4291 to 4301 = 4294.0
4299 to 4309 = 4304.0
